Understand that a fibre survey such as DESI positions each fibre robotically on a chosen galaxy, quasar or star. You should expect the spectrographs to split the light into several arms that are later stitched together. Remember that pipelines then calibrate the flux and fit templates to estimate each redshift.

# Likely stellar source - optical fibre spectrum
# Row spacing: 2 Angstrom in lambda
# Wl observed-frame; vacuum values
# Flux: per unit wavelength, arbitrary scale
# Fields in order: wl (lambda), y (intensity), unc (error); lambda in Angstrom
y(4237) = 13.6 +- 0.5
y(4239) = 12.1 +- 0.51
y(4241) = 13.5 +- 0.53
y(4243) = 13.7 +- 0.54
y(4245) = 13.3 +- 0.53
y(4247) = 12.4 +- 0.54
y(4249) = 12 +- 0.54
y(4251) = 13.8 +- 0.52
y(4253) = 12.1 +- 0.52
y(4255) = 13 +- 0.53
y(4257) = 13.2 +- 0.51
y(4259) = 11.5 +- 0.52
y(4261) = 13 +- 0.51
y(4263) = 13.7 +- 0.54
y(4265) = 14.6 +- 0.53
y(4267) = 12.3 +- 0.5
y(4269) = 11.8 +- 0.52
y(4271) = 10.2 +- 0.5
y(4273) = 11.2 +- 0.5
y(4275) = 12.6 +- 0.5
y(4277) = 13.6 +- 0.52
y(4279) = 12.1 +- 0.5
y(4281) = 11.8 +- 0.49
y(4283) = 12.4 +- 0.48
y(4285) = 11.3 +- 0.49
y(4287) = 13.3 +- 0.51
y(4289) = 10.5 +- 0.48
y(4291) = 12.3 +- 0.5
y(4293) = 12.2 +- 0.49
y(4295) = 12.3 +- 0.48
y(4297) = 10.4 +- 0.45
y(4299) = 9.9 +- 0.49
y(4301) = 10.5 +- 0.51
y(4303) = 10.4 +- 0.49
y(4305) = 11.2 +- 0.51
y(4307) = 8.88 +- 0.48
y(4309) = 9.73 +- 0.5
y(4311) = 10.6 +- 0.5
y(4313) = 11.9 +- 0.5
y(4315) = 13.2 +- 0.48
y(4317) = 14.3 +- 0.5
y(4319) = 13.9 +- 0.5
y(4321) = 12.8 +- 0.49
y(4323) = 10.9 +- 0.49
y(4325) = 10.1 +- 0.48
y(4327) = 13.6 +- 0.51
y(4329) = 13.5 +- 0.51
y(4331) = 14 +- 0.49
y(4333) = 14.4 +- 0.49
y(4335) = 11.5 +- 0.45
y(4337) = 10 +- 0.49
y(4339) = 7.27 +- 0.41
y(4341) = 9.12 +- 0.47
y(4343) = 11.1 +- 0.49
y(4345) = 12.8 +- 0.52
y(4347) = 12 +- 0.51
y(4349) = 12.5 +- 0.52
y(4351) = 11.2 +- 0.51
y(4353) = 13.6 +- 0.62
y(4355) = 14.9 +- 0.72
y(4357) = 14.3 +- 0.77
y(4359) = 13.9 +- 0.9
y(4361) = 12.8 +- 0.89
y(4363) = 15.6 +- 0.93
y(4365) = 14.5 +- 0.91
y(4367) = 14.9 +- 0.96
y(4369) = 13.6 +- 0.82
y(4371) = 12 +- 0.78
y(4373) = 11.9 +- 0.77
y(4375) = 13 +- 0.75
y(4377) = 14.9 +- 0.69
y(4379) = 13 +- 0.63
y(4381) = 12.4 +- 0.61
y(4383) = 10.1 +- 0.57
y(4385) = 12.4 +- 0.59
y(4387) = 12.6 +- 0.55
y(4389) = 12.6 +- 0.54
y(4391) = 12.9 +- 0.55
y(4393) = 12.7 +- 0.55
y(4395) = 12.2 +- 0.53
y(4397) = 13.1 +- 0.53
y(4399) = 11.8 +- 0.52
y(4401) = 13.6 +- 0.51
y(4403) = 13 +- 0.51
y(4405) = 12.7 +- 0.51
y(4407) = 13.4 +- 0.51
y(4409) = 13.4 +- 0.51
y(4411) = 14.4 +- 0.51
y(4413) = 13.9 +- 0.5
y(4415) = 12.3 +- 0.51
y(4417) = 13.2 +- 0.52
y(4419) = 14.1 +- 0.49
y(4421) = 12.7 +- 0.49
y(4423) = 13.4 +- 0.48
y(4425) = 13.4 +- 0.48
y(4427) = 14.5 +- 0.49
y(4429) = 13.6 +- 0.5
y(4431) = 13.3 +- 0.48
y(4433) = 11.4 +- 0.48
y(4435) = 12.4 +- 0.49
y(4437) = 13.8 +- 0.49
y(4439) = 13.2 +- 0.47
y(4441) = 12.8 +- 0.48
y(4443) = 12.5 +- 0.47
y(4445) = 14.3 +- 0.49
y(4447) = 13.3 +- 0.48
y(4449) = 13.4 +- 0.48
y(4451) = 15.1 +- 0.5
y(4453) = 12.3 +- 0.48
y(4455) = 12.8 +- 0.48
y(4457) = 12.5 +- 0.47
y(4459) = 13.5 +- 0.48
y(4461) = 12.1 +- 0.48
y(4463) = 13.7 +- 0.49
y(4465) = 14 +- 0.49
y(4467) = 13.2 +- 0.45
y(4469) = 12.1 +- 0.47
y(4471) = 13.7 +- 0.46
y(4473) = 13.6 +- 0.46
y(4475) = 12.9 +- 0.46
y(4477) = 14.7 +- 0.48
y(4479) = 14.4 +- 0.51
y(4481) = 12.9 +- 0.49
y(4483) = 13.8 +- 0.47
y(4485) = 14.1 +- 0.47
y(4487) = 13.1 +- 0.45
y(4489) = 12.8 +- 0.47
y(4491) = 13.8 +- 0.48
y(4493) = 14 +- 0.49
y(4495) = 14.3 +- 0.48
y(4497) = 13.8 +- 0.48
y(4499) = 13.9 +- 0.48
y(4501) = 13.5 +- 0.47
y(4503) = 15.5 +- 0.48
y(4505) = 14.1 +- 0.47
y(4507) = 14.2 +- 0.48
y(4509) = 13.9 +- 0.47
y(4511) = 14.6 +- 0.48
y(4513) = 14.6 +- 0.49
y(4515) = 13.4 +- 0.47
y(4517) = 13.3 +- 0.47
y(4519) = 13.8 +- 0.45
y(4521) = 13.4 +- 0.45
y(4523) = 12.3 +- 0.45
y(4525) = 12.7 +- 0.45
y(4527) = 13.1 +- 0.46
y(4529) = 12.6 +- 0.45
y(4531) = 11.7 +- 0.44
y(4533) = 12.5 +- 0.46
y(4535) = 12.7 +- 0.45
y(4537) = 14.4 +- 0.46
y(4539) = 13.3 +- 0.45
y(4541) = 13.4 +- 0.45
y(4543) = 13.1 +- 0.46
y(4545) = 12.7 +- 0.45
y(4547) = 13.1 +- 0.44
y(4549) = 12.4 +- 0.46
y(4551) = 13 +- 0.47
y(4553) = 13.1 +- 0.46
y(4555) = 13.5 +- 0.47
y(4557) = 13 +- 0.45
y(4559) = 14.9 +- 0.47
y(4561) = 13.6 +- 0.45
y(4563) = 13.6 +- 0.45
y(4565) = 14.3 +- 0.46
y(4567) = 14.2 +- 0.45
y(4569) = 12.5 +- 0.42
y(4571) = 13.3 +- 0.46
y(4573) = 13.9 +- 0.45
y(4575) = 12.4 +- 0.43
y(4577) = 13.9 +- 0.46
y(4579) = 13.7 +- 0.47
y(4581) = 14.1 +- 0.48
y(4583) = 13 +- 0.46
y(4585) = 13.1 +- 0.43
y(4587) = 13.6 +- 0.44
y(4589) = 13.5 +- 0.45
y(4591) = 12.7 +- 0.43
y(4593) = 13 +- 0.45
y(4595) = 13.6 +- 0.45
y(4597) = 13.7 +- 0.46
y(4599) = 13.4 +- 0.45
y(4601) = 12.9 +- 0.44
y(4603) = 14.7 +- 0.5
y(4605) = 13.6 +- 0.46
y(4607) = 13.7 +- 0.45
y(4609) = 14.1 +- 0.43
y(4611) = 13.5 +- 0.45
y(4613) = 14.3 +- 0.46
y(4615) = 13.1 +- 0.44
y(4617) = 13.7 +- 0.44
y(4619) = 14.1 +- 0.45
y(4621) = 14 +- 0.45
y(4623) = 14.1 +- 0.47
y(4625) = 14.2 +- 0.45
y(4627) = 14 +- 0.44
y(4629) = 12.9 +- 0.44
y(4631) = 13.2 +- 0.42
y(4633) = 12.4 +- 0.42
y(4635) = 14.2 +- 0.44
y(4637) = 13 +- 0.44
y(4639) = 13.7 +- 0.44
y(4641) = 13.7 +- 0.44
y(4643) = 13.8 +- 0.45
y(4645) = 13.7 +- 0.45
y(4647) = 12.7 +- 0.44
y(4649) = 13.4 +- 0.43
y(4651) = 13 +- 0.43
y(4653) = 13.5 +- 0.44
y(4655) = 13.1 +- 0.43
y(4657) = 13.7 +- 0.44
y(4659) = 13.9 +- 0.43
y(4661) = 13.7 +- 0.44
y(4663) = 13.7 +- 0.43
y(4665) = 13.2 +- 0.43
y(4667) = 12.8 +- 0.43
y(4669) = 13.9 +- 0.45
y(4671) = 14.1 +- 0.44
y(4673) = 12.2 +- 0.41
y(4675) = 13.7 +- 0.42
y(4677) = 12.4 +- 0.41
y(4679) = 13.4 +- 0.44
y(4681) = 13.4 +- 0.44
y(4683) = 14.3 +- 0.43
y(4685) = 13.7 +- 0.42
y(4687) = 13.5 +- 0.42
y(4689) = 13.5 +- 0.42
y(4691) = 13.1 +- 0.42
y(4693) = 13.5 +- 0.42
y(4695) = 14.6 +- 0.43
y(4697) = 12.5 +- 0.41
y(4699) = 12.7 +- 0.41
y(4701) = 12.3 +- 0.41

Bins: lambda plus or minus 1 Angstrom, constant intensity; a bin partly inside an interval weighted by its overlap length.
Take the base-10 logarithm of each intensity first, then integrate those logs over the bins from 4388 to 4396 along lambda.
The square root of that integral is 2.97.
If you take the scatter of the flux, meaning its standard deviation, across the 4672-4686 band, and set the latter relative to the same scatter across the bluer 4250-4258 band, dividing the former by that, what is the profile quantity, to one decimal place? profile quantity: 1.1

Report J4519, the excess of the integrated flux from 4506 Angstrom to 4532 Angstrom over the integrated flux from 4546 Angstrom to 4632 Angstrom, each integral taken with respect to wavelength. -817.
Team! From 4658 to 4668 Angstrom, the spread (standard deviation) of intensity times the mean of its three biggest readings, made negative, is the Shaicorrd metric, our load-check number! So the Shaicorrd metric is -6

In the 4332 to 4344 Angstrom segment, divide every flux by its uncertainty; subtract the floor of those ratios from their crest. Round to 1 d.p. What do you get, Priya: 11.7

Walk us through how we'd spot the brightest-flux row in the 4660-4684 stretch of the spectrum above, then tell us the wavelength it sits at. 4683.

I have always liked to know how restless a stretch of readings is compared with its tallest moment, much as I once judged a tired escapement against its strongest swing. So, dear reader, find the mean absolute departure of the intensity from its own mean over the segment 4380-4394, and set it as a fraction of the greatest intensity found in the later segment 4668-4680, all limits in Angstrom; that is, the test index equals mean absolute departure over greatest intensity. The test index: 0.043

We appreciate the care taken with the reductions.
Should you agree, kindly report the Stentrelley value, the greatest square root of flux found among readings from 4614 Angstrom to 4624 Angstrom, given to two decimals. 3.75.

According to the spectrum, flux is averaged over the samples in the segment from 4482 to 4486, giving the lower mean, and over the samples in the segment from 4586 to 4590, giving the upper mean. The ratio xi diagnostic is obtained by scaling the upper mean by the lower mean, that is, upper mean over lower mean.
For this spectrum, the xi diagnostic 0.97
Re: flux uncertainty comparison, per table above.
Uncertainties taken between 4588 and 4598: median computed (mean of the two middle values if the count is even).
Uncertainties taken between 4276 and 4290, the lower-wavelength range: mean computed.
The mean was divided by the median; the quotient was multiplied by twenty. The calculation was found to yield 22.0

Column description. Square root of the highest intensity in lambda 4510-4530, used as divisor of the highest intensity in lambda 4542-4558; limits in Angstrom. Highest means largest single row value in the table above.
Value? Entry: 3.53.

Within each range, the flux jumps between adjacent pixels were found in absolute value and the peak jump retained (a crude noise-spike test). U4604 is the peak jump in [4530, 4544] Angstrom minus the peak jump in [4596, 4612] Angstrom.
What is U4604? -0.1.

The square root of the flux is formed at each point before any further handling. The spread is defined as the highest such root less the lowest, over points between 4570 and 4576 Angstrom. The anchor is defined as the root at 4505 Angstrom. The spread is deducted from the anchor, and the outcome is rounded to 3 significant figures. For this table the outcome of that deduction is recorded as 3.55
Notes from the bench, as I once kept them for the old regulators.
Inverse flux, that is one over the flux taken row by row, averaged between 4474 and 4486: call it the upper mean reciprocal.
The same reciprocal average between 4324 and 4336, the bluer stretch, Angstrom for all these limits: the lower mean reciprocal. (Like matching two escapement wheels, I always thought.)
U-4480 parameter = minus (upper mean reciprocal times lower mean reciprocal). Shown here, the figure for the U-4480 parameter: -0.0057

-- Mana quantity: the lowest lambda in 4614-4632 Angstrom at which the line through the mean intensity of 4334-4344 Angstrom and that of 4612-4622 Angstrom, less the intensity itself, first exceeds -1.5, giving 4615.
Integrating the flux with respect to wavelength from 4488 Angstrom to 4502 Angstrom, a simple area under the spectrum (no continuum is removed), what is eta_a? 192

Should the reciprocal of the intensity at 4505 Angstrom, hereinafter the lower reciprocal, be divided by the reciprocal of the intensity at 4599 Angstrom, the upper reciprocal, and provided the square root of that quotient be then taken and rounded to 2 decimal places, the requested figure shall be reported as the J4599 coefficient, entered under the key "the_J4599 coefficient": 0.97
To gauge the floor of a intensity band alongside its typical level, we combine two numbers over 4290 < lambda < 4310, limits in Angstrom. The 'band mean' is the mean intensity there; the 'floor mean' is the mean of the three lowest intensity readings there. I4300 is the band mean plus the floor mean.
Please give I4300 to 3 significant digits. 20.3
